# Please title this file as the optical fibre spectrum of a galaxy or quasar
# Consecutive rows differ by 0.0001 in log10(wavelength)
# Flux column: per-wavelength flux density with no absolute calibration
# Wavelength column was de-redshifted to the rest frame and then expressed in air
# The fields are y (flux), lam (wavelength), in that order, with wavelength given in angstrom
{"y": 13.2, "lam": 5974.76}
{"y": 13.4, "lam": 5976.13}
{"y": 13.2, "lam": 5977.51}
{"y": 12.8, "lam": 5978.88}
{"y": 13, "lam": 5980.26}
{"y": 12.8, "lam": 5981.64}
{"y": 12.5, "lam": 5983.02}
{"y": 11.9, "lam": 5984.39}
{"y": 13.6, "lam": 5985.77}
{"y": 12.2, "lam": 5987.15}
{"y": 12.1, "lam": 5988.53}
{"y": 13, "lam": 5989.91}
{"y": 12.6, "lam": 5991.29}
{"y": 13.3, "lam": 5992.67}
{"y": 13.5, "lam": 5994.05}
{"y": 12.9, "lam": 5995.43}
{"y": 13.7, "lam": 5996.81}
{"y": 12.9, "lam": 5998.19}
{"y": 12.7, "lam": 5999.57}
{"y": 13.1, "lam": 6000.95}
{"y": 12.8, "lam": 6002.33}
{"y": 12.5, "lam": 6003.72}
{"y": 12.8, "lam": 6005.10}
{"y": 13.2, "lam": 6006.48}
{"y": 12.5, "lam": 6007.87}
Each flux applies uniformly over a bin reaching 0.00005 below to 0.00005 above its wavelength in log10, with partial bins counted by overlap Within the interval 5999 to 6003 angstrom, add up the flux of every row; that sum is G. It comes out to 38.6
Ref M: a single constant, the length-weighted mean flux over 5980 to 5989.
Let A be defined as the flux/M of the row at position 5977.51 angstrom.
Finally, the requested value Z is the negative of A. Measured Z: -1.05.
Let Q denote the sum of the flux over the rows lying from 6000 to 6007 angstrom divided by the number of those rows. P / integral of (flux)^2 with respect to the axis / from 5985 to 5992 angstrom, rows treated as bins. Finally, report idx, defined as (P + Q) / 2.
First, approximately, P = 1129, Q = 12.9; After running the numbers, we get 571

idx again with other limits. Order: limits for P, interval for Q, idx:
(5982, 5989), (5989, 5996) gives 554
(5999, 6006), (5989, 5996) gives 580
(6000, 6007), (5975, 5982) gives 586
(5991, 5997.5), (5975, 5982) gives 577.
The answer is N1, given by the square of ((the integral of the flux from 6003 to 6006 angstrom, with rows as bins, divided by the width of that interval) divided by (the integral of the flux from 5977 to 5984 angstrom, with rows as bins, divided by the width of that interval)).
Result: 0.98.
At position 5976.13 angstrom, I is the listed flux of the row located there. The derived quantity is 13.4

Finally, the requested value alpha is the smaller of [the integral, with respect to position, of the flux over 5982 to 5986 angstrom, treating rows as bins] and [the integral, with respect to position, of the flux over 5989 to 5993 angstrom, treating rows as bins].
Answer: 50.3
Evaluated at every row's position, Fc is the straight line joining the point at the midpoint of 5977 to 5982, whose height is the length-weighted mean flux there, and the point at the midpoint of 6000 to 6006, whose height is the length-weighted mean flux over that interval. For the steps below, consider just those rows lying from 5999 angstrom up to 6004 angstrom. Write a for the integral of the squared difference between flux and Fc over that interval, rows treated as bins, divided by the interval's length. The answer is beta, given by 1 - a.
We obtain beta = 0.96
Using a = 0.04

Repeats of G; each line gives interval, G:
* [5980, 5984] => 38.3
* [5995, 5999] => 39.5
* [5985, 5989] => 37.9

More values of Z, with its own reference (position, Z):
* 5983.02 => -0.99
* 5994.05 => -1.07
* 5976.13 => -1.07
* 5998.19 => -1.03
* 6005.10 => -1.02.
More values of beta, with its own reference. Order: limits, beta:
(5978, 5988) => 0.68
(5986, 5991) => 0.63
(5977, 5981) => 0.97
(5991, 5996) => 0.82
